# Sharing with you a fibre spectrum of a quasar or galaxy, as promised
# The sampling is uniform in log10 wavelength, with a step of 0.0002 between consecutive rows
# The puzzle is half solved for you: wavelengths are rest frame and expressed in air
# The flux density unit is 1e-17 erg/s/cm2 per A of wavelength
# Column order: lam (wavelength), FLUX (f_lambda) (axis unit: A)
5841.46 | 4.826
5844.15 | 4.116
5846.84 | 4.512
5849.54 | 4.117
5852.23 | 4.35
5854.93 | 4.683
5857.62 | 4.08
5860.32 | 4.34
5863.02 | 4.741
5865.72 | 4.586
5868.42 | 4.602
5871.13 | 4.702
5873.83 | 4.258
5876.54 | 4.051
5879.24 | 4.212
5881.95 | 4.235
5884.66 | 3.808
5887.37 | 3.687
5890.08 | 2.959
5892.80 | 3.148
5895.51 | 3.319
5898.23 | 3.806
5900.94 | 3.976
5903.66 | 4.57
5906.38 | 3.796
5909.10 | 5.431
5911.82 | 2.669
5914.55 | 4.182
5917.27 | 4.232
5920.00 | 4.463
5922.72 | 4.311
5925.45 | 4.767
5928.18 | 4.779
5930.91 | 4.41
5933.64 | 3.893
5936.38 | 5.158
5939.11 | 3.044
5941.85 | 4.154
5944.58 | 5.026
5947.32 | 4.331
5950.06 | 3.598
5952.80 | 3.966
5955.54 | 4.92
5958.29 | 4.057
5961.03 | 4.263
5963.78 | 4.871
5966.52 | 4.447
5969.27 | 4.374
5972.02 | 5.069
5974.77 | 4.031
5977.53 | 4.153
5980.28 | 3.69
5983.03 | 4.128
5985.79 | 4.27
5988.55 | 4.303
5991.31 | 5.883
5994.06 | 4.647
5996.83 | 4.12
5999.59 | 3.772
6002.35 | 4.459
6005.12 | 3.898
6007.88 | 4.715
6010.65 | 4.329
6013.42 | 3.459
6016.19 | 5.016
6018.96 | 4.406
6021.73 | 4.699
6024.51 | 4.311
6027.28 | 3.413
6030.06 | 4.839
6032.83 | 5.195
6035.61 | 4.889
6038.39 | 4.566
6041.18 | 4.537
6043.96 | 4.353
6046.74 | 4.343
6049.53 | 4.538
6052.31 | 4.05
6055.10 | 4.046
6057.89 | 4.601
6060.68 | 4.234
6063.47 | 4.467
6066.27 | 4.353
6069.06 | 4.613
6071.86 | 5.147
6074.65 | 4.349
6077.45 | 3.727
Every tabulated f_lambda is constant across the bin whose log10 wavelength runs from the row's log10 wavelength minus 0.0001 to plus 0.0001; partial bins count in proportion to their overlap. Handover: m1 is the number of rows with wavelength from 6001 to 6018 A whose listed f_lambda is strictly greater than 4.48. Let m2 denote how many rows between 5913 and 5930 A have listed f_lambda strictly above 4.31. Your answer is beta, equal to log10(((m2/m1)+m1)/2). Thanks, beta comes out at 0.301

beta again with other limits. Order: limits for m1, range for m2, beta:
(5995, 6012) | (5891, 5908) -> 0.000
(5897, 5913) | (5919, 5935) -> 0.352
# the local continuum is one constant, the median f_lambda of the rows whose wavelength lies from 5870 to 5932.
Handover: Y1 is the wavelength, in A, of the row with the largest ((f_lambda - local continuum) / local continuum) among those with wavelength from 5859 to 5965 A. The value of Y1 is 5909.10 A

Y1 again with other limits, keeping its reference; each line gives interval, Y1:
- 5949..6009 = 5991.31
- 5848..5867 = 5863.02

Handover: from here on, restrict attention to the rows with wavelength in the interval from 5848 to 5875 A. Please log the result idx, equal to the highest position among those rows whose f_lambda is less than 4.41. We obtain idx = 5873.83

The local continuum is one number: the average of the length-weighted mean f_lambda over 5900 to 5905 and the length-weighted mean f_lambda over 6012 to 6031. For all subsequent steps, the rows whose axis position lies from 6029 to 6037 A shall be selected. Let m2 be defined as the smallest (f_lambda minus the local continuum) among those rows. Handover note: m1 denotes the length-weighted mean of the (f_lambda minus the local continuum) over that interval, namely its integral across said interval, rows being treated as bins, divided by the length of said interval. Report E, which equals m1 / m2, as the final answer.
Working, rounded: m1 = 0.7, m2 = 0.54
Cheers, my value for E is 1.3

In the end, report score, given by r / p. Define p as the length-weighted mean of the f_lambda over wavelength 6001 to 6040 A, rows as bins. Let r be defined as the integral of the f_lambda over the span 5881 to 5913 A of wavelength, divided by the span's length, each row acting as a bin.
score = 0.85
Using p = 4.44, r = 3.78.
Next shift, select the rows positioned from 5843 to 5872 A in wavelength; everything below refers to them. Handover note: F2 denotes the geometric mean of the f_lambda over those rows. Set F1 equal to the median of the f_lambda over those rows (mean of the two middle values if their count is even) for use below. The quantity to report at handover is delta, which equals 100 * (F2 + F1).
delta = 894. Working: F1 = 4.5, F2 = 4.43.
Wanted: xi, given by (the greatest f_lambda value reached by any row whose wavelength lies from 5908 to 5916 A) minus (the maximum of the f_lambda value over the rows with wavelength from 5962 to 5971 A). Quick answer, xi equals 0.6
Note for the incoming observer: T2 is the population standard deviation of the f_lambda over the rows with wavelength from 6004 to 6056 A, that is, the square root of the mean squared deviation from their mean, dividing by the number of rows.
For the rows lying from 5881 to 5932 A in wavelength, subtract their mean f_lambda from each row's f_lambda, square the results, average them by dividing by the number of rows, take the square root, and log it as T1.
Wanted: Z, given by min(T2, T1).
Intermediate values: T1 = 0.7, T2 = 0.5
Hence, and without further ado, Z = 0.46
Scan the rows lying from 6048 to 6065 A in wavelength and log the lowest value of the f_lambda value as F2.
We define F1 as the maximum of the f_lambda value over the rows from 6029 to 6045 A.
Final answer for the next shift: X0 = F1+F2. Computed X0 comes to 9.2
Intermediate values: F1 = 5.195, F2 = 4.046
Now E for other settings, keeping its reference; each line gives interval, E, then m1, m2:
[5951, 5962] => 0.1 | 0.0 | -0.33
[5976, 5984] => 0.5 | -0.3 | -0.60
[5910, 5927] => 0.1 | -0.1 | -1.63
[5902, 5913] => 0.1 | -0.2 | -1.63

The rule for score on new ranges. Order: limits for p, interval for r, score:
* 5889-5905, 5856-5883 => 1.20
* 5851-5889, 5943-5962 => 1.00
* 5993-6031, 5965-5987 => 1.00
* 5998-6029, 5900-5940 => 1.01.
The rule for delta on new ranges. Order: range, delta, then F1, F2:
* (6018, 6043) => 908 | 4.6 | 4.51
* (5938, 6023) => 859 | 4.3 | 4.29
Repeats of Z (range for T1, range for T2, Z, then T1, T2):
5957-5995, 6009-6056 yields 0.47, 0.5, 0.5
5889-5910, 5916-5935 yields 0.29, 0.8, 0.3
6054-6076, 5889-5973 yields 0.31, 0.3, 0.7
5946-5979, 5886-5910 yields 0.42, 0.4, 0.7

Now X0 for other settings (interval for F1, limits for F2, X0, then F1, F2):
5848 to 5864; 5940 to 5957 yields 8.3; 4.741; 3.598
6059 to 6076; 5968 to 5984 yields 8.8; 5.147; 3.69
